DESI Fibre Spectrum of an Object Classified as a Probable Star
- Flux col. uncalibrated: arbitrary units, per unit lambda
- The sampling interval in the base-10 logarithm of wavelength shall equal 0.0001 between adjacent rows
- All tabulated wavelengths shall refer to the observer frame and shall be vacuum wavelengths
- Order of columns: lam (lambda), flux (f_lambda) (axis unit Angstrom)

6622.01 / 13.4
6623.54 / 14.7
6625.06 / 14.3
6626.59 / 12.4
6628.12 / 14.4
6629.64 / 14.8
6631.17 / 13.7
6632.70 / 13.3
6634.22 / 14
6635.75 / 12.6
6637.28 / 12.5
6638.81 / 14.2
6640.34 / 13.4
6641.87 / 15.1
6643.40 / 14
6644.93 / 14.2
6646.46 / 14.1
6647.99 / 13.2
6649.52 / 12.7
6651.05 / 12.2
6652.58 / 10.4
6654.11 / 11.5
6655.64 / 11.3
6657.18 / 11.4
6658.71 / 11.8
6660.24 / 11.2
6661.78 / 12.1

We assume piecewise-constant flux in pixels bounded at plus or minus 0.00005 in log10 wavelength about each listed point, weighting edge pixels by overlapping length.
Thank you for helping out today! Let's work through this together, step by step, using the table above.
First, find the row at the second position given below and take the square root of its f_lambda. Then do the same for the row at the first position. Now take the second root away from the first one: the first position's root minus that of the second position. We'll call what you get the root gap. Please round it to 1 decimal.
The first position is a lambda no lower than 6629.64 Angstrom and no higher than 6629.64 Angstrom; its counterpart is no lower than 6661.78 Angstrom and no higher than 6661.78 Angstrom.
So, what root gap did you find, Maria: 0.4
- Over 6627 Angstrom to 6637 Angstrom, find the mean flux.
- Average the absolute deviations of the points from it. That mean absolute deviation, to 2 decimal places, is 0.60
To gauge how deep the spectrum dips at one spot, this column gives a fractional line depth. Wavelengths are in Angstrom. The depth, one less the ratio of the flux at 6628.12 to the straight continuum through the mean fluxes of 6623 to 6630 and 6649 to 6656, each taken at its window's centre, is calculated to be -0.03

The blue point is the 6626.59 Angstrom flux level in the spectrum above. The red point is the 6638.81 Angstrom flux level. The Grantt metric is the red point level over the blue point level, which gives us 1.15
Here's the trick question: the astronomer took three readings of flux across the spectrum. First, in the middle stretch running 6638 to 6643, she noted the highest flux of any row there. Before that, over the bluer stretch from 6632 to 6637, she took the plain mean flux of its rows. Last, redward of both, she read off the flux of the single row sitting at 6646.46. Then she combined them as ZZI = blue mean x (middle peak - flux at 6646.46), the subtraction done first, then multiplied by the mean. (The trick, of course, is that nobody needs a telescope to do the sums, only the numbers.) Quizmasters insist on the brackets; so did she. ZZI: 13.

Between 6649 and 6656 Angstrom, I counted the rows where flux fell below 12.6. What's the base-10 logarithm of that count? 0.6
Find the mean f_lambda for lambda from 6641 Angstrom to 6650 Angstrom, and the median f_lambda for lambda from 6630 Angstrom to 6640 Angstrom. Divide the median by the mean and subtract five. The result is -4.03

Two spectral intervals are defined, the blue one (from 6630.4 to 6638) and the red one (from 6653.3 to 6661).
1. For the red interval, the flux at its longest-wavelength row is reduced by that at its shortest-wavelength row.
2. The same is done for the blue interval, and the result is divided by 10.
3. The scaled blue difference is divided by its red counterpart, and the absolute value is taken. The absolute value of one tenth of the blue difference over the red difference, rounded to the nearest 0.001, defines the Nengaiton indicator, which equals 0.400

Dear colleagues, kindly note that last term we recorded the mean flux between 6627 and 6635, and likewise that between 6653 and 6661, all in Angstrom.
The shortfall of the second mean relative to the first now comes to 2.6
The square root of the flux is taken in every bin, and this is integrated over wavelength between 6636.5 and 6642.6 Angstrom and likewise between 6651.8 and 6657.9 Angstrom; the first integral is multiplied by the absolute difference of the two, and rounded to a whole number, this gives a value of 51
